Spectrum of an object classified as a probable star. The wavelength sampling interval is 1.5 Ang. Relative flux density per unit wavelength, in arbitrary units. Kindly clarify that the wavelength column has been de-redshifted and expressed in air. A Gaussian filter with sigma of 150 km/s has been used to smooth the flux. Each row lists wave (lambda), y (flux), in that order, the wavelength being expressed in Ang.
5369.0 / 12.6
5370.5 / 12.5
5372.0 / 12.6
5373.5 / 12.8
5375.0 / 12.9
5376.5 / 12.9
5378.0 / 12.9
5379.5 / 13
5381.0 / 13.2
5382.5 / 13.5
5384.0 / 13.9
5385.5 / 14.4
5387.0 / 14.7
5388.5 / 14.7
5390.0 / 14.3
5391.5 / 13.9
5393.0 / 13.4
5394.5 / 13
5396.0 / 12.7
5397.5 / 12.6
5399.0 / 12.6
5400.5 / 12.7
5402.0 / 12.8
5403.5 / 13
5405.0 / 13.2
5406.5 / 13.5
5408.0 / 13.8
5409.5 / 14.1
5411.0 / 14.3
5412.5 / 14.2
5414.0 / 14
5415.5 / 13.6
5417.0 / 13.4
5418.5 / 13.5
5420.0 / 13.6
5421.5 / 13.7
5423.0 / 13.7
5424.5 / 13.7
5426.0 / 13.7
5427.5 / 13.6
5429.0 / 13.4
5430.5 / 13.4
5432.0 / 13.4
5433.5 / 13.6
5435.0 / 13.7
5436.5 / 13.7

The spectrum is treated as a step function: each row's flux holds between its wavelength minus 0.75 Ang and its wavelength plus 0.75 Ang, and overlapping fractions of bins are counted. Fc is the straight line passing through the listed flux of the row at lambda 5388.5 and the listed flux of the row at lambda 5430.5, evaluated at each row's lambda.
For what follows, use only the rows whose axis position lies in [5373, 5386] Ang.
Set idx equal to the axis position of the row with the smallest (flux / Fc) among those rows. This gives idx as 5373.5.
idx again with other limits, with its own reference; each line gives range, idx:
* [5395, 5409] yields 5397.5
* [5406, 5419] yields 5406.5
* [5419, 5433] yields 5420.0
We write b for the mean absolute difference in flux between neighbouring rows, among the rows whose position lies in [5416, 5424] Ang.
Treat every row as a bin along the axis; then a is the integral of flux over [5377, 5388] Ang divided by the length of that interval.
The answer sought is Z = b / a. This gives 0.005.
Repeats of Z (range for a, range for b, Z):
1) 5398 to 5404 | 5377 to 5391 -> 0.022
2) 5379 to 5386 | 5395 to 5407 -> 0.011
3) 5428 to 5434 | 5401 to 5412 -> 0.019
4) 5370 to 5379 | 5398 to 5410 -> 0.017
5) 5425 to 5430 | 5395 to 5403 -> 0.006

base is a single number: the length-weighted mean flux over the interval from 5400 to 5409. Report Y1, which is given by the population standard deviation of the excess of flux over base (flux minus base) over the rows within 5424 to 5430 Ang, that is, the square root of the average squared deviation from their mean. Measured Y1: 0.1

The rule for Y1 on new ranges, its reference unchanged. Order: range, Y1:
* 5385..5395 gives 0.6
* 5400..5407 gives 0.3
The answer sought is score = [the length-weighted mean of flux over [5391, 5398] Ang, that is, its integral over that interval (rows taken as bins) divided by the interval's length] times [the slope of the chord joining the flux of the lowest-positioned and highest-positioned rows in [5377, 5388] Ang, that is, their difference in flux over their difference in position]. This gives 2.6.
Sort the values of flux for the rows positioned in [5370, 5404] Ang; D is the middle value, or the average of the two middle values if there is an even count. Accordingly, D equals 13.0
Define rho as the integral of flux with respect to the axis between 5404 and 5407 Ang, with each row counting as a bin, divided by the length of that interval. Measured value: 13.3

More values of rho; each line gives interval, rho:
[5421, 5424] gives 13.7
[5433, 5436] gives 13.7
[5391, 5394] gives 13.6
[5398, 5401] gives 12.6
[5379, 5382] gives 13.1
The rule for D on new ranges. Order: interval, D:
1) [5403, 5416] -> 13.8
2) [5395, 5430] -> 13.6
